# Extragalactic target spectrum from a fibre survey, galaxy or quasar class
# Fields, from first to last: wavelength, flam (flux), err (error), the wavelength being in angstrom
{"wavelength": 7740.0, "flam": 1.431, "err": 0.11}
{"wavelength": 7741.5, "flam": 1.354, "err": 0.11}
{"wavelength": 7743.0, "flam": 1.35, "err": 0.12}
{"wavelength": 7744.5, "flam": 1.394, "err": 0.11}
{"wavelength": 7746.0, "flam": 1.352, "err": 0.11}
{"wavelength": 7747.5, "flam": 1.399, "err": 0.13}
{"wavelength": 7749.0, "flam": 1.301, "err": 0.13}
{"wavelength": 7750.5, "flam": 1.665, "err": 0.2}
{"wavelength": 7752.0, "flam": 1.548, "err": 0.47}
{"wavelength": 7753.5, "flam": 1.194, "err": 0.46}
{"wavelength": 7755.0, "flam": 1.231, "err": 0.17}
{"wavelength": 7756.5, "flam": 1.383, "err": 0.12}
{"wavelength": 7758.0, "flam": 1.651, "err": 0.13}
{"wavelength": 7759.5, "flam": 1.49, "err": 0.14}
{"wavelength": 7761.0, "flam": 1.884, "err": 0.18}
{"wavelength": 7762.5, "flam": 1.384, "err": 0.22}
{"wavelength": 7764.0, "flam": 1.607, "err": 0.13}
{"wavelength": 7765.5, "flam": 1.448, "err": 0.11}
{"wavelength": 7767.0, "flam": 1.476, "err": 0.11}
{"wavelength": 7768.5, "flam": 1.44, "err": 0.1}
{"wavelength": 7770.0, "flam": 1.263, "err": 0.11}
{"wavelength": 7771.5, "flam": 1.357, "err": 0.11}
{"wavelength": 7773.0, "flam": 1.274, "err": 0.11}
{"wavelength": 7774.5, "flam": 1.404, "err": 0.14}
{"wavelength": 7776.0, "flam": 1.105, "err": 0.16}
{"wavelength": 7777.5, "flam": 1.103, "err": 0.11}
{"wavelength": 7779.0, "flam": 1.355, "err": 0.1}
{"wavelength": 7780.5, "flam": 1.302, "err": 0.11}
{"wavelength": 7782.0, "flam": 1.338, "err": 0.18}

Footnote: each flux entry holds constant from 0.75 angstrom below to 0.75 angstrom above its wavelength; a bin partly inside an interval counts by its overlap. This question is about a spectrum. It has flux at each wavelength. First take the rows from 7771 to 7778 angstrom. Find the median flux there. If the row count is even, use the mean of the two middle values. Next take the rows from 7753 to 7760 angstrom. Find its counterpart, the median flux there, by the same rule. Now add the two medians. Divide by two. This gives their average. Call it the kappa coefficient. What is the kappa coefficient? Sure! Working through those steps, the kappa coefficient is 1.33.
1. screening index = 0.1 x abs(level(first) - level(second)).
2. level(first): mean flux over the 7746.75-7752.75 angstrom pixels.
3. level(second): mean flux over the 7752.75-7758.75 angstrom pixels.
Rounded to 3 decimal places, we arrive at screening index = 0.011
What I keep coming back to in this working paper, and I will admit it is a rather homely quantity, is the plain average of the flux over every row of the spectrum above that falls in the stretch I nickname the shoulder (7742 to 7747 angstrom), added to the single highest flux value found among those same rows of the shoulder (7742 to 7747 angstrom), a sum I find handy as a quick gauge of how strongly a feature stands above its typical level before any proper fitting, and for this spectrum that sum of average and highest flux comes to 2.76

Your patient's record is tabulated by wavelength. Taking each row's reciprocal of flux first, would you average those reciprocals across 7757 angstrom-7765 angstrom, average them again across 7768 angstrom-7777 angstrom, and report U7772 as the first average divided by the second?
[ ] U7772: 0.82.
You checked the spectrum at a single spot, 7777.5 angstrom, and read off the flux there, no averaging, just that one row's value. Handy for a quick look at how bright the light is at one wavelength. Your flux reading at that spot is 1.103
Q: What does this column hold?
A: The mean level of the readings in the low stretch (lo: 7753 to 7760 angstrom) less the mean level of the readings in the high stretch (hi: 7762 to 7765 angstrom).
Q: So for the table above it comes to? -0.11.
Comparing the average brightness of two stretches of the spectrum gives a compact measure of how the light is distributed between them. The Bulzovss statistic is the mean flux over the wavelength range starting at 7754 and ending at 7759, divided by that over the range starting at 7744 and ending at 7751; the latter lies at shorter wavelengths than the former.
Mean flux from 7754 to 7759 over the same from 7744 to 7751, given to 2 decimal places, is 1.00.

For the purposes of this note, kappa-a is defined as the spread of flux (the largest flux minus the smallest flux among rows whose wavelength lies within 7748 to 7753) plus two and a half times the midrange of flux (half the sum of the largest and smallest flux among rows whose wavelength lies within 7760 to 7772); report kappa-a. 4.3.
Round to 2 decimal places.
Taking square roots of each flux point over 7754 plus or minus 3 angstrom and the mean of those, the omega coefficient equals 1.16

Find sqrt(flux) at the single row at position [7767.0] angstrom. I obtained 1.21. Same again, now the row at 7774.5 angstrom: 1.18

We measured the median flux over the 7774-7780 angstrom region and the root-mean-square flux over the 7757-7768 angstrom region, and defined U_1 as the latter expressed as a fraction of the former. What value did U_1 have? 1.28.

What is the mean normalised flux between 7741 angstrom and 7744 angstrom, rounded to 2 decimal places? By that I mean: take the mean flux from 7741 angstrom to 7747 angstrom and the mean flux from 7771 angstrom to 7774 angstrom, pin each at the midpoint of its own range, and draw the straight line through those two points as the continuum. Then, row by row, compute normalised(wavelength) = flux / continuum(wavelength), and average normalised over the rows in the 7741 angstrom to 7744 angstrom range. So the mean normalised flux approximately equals 0.99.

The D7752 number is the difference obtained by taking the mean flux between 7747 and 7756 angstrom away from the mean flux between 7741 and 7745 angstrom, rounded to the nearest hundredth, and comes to -0.02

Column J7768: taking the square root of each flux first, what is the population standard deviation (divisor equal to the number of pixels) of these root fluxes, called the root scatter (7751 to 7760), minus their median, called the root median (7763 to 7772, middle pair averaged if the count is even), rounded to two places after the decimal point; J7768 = -1.13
